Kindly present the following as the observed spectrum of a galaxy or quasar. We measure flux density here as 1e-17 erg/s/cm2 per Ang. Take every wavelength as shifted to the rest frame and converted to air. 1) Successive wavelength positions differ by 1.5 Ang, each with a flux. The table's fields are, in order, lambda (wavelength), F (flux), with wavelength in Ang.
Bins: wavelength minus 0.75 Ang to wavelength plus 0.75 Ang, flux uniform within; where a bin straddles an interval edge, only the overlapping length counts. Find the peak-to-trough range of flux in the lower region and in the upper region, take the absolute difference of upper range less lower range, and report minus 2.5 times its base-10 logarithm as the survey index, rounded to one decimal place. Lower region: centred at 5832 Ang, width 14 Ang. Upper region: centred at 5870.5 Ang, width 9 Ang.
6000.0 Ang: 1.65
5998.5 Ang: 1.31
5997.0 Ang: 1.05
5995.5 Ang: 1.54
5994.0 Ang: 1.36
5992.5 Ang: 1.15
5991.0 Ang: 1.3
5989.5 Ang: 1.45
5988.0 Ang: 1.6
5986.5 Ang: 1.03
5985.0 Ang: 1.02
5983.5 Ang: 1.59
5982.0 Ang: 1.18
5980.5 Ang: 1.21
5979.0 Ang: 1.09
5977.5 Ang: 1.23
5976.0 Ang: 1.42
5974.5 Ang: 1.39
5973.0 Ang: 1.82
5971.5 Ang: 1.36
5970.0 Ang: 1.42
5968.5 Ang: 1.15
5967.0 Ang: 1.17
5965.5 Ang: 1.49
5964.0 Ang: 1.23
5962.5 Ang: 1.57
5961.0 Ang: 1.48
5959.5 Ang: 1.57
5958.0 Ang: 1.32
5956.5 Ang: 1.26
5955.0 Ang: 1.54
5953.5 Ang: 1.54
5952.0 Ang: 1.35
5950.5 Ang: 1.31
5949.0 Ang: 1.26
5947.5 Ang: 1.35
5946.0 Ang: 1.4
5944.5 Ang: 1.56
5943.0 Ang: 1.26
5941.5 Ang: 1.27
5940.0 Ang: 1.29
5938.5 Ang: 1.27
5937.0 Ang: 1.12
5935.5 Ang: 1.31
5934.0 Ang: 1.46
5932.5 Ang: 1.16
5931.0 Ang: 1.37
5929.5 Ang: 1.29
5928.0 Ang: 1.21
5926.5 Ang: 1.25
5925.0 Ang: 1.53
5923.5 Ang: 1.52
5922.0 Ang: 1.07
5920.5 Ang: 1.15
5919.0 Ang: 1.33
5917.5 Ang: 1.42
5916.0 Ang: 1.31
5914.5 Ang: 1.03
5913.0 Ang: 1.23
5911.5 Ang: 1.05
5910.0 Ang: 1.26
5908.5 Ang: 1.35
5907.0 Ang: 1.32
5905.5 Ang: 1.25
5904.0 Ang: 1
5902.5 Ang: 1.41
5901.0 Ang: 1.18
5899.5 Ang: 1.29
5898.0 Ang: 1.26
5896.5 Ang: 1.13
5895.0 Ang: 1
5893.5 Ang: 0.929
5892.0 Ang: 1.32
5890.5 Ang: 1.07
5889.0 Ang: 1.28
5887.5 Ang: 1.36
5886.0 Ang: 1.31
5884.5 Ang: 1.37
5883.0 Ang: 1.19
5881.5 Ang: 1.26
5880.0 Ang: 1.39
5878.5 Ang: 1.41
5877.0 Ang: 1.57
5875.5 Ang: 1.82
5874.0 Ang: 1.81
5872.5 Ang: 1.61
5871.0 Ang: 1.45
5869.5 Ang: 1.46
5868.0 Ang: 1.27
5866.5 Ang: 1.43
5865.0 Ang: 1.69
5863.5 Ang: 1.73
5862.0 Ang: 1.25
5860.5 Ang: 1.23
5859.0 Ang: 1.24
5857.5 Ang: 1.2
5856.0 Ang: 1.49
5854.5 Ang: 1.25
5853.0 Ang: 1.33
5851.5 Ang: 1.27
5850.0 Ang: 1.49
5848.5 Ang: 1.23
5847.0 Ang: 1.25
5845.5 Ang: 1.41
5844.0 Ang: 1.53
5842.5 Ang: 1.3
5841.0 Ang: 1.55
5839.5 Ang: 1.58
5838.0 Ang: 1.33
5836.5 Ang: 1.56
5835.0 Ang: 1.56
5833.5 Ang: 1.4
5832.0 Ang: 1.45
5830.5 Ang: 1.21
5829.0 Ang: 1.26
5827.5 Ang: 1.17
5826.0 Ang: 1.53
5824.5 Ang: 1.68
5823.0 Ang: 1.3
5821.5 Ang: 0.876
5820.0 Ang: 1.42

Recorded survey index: 2.1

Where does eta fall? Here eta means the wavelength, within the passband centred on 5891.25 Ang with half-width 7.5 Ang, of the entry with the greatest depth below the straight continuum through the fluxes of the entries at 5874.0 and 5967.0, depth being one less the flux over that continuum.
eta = 5893.5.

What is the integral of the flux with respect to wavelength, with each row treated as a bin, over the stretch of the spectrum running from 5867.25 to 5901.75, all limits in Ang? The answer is 46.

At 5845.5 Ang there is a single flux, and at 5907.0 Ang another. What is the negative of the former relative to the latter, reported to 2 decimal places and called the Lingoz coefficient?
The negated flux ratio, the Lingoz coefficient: -1.07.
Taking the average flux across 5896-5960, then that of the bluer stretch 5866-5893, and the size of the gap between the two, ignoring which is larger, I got 0.11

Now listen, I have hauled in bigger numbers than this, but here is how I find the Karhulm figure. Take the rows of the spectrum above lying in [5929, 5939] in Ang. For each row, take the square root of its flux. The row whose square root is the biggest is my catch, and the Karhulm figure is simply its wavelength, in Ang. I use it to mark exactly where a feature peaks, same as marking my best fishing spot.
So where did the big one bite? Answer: 5934.0 Ang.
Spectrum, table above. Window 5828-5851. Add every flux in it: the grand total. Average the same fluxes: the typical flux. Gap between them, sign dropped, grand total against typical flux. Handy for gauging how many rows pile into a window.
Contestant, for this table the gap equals 19.7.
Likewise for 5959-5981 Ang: 19.2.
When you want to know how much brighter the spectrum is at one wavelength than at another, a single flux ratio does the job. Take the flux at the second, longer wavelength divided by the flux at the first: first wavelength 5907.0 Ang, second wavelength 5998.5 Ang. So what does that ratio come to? 0.99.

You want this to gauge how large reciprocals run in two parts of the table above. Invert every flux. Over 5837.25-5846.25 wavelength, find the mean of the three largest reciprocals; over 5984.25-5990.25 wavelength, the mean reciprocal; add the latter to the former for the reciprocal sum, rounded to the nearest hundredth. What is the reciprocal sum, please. 1.56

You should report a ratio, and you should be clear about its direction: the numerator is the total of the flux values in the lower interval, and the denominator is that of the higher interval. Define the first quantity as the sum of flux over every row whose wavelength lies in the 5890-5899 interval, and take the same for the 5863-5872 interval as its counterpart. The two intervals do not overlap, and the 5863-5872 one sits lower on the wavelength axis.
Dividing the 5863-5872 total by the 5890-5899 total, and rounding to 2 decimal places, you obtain 1.35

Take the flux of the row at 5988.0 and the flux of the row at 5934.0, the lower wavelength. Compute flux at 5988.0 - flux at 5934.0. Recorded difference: 0.14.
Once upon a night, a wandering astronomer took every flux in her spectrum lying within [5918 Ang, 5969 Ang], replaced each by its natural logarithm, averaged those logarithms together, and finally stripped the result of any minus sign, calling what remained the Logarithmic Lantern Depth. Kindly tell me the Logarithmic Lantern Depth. 0.28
